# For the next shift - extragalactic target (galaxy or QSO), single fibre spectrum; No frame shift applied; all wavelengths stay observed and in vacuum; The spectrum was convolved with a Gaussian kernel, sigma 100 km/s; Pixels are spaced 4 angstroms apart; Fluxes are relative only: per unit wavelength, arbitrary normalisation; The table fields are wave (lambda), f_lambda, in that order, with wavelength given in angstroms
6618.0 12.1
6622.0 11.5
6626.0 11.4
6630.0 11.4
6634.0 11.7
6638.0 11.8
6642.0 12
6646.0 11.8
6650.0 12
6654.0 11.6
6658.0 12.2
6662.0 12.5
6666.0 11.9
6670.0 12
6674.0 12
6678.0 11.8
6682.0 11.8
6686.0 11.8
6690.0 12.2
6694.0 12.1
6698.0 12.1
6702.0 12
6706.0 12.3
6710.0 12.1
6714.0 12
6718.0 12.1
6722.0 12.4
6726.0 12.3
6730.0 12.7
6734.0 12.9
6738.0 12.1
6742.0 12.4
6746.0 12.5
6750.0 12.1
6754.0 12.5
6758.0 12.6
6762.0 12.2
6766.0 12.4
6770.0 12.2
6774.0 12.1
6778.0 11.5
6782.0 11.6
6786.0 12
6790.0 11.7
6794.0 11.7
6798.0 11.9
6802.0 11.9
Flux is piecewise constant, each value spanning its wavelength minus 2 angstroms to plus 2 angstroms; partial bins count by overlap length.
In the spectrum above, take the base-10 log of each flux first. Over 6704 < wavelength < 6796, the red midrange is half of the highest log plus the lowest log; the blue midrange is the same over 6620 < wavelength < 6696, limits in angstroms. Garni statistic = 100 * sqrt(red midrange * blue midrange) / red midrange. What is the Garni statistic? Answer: 100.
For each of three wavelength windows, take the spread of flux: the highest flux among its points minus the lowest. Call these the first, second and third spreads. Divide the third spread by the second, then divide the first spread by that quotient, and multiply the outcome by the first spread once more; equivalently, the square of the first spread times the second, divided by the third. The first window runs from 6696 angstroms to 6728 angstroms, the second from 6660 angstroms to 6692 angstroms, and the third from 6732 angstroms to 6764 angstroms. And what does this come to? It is 0.14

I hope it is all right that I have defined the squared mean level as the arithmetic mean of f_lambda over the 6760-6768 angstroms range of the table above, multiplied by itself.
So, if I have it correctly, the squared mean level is 151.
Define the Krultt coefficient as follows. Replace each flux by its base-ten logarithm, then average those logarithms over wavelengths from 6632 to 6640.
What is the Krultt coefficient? 1.07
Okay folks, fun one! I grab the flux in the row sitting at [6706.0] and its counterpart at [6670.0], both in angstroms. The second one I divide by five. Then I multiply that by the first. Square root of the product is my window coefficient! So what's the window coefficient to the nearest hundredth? 5.43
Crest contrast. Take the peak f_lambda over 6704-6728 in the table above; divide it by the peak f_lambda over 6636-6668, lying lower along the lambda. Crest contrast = 0.99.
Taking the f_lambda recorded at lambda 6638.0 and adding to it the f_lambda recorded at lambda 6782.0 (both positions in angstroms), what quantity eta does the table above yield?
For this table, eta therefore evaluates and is 23.4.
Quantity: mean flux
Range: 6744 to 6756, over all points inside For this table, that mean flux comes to 12.4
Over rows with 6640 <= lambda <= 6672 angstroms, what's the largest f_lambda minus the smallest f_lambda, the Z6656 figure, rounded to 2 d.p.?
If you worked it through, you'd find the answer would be 0.90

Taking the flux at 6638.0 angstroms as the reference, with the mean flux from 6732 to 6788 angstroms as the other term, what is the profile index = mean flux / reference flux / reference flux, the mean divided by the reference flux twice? 0.0878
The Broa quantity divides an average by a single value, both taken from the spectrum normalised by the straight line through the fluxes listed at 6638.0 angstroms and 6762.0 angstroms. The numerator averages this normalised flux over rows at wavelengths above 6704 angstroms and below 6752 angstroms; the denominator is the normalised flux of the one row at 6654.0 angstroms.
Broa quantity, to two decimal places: 1.04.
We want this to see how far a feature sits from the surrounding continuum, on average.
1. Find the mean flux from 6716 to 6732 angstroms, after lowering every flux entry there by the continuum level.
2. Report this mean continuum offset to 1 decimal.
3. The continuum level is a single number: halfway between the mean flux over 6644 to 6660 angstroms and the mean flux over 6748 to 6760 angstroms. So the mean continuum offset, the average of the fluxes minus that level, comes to 0.2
